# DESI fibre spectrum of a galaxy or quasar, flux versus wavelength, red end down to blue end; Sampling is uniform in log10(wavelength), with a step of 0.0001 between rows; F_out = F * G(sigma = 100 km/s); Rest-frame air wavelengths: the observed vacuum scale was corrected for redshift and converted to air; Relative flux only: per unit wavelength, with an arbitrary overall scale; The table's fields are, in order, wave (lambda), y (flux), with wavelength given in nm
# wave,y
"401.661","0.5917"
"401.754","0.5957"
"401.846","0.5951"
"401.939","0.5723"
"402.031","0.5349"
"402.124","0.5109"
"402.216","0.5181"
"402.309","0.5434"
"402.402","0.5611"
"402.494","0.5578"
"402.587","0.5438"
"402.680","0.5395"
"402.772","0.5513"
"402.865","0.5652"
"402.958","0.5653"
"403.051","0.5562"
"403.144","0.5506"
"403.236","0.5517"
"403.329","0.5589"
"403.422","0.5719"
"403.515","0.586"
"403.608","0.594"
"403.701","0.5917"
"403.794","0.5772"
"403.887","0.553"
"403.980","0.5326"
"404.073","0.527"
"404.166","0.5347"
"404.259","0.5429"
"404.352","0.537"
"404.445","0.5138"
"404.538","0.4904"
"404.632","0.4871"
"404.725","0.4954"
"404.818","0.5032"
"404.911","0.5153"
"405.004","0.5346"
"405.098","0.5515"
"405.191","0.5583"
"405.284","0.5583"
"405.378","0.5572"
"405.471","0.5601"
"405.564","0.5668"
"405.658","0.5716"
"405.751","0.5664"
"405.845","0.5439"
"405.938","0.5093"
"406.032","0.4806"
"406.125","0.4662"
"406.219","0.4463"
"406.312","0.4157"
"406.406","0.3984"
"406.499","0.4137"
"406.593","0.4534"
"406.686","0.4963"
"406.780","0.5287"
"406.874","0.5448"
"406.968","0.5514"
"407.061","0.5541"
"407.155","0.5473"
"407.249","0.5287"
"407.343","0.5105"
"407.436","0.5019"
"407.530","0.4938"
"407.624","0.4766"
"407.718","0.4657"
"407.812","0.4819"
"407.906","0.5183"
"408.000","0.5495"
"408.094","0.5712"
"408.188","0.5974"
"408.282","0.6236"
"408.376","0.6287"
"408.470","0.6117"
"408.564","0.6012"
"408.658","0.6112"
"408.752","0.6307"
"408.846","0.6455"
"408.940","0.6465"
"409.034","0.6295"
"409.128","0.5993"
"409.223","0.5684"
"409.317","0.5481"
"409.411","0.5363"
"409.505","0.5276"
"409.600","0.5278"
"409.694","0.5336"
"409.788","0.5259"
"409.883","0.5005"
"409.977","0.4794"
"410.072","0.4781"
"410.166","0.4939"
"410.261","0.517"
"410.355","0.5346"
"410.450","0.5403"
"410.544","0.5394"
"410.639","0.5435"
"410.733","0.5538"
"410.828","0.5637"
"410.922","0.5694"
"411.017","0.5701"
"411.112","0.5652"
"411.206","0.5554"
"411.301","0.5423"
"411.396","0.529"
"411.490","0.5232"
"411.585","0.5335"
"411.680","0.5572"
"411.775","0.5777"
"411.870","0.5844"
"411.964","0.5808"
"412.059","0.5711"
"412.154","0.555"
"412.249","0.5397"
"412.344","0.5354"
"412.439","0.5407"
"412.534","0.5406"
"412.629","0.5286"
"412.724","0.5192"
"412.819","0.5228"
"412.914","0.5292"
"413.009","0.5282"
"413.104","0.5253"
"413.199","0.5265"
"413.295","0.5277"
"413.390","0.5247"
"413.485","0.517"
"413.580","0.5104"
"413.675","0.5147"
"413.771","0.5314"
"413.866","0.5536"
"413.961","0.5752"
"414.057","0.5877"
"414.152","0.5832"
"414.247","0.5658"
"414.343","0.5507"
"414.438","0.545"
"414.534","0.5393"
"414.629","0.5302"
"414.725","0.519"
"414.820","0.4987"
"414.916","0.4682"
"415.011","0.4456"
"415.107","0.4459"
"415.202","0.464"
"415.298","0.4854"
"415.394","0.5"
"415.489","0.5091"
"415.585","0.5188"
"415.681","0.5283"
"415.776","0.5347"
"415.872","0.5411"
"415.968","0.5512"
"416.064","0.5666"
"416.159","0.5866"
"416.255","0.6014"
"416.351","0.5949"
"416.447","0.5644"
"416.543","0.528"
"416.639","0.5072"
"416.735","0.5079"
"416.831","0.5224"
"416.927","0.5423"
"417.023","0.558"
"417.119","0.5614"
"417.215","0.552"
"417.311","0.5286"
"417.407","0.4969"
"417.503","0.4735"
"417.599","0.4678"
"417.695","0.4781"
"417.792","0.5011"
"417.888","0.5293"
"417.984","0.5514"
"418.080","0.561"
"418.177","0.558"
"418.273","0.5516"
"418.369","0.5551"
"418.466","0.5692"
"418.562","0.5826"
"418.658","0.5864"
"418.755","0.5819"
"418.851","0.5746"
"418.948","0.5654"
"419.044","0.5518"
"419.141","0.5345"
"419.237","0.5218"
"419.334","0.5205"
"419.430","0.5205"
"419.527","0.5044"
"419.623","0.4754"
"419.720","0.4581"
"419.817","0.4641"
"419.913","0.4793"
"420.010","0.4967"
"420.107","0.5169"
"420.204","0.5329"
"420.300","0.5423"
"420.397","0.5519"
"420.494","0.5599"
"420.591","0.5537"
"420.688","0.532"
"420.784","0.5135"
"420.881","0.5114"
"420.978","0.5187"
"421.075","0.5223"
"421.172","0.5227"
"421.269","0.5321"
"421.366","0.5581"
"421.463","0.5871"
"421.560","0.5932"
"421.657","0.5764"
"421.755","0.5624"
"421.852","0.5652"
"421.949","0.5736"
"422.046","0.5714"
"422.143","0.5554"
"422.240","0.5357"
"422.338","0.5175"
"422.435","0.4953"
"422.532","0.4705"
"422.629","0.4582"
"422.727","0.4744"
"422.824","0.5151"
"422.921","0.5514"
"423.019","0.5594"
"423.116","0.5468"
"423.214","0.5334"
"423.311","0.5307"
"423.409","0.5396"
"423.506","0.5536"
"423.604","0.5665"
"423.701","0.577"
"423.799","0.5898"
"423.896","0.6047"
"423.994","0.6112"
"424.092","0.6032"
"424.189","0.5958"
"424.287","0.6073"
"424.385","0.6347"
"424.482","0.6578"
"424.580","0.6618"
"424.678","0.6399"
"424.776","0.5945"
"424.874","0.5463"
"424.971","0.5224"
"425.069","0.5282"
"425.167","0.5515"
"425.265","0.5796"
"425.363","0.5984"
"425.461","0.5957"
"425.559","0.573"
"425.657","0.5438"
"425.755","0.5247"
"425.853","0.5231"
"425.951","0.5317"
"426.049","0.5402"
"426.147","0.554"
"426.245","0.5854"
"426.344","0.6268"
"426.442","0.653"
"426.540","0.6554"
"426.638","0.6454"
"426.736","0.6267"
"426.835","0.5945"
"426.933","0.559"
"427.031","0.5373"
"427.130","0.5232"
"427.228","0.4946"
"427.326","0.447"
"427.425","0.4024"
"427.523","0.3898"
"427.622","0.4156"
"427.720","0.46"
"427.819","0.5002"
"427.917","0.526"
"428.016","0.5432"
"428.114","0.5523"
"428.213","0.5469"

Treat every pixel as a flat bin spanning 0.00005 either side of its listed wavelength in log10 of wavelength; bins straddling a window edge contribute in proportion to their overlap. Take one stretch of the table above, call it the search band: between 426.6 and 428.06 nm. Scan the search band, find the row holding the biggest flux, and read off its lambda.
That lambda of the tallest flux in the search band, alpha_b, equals 426.638 nm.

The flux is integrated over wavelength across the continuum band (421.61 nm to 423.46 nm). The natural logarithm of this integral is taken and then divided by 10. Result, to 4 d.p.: -0.0014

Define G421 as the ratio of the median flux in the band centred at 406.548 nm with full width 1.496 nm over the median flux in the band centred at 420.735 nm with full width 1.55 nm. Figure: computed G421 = 0.95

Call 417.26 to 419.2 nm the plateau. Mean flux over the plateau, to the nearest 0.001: 0.540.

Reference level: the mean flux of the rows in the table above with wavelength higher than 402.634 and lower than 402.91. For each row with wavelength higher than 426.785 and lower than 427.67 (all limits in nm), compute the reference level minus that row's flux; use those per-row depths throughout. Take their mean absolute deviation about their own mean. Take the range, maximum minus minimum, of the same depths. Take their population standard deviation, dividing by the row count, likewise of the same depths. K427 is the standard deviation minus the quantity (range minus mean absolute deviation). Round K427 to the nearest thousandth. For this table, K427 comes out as -0.072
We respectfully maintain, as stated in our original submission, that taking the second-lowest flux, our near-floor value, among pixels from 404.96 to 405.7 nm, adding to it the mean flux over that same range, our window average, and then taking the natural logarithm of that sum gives 0.10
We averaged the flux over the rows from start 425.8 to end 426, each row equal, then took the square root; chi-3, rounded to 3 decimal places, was 0.726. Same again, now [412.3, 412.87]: 0.729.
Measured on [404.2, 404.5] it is 0.729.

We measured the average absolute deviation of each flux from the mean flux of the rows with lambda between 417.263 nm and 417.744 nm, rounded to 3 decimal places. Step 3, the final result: 0.019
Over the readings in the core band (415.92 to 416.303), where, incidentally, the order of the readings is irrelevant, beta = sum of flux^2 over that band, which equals 1.3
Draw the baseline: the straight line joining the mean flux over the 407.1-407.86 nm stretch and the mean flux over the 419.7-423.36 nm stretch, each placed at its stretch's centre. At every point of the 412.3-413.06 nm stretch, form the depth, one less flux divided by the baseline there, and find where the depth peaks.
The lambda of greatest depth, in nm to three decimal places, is 412.724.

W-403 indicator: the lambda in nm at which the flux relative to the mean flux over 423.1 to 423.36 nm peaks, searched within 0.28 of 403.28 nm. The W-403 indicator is 403.515 nm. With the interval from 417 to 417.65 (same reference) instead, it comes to 417.119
